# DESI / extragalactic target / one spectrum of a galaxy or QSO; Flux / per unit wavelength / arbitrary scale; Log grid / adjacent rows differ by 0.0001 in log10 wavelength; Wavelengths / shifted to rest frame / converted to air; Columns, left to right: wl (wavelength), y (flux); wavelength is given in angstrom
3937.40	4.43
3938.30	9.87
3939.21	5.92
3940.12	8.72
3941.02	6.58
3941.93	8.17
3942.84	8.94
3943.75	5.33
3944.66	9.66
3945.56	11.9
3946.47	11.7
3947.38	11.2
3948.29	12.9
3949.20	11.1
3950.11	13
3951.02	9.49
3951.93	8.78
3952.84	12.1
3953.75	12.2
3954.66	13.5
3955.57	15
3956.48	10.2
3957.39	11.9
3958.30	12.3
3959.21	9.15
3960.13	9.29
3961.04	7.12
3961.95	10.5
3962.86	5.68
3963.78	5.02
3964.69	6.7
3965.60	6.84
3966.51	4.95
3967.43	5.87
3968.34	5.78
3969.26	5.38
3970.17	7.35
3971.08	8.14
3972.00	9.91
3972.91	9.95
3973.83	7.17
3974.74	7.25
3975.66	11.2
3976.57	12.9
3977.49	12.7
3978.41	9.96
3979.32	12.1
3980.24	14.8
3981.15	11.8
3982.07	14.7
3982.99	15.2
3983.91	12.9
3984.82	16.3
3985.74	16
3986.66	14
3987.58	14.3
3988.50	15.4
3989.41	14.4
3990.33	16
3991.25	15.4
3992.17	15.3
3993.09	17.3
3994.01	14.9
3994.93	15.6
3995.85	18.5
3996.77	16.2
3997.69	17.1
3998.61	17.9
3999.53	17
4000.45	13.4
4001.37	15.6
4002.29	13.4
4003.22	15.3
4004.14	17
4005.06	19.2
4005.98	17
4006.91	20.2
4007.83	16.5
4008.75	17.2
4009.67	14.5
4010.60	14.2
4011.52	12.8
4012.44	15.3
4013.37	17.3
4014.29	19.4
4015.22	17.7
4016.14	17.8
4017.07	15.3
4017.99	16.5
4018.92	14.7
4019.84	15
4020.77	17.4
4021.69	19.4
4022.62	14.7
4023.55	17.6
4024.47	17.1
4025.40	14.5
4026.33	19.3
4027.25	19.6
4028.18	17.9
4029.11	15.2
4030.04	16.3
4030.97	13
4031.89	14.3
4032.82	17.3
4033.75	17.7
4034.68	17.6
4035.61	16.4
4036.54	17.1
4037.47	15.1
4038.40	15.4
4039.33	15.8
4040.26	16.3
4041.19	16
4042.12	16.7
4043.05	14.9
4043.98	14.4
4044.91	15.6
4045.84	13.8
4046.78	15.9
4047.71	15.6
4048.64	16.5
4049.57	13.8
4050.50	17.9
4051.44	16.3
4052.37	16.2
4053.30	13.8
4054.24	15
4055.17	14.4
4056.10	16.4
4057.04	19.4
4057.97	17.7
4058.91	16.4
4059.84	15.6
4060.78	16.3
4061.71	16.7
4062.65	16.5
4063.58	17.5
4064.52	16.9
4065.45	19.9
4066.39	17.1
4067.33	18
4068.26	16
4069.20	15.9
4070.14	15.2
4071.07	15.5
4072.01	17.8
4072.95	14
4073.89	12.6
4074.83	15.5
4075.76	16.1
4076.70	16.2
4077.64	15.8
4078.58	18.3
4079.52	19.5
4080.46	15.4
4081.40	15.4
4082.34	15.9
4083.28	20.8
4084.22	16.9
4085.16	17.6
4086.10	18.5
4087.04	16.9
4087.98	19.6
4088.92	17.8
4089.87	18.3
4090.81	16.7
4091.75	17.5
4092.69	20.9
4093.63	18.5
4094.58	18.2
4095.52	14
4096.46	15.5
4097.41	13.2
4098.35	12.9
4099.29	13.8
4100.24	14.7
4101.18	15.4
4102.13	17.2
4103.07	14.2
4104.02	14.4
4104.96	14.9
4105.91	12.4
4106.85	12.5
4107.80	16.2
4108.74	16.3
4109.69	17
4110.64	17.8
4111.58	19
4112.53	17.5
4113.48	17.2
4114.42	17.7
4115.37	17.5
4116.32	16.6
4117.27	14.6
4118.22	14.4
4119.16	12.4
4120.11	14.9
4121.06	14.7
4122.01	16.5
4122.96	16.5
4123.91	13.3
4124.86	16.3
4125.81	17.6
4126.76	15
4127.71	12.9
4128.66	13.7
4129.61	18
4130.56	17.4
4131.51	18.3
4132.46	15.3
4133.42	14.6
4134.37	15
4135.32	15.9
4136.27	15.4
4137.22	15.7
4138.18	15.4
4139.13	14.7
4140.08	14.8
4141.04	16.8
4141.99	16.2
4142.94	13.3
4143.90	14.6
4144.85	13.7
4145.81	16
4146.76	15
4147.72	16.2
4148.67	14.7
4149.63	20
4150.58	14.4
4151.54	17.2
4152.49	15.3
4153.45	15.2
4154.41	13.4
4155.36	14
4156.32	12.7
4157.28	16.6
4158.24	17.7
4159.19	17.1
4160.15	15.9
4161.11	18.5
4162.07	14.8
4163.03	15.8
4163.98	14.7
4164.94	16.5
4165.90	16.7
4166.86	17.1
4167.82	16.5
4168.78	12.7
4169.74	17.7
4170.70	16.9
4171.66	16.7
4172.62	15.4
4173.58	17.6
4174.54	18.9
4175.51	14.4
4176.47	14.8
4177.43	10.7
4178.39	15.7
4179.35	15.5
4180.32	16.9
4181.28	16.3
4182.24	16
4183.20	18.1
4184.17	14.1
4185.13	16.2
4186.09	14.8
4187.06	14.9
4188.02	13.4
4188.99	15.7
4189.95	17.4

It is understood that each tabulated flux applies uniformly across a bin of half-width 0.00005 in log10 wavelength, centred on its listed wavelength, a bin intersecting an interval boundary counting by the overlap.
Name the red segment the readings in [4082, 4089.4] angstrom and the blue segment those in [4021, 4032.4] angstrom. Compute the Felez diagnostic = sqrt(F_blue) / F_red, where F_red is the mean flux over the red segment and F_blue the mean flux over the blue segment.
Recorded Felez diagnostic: 0.23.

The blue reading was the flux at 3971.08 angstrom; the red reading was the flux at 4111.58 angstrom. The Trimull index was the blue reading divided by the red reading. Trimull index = 0.43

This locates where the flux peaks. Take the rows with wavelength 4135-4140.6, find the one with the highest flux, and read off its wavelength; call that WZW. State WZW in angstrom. 4135.32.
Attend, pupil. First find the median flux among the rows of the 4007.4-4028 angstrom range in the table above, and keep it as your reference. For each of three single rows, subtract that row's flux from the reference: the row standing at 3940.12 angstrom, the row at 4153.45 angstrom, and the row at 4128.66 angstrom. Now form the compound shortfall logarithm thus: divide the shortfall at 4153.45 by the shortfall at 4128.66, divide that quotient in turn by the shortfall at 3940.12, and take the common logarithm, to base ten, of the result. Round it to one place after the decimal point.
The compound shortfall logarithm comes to -1.2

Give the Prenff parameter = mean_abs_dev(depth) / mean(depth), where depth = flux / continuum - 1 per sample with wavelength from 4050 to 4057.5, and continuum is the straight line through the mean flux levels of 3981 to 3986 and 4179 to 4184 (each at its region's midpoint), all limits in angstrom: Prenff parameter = 1.4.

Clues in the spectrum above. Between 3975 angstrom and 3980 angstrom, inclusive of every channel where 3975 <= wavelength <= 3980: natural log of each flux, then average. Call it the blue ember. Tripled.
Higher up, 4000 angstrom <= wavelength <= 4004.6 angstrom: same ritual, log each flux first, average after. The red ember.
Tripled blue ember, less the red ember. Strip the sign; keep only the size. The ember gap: 4.7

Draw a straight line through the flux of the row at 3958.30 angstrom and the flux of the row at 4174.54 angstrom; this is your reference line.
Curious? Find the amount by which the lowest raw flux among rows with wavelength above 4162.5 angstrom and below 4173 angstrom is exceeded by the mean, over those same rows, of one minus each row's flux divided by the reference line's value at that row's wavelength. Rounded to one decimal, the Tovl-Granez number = -12.6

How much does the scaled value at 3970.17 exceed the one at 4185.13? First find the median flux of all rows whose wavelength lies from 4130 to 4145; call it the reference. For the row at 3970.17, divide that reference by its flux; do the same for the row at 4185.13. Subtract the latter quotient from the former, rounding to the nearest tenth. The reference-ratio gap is 1.1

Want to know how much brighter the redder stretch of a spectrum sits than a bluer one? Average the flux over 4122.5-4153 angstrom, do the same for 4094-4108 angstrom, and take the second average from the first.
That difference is 1.0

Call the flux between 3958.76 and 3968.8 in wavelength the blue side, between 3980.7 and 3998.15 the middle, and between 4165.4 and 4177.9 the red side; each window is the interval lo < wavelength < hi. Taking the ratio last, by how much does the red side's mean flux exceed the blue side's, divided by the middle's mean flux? 0.58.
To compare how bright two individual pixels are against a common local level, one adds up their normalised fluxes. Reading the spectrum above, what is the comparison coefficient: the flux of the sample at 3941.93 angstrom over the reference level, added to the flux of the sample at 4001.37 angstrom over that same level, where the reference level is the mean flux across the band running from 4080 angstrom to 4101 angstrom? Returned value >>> 1.42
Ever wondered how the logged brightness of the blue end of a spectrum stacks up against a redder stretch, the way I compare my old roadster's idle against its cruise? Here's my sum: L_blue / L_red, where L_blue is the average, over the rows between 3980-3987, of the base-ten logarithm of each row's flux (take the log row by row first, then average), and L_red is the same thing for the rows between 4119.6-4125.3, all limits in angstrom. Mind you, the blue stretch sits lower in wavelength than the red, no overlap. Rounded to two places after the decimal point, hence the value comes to 0.98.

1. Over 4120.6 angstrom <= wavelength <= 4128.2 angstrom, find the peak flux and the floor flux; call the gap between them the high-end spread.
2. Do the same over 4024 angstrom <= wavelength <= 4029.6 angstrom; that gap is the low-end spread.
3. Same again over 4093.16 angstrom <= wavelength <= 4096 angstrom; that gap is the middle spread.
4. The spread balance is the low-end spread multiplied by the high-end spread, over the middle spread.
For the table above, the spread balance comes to 5.3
